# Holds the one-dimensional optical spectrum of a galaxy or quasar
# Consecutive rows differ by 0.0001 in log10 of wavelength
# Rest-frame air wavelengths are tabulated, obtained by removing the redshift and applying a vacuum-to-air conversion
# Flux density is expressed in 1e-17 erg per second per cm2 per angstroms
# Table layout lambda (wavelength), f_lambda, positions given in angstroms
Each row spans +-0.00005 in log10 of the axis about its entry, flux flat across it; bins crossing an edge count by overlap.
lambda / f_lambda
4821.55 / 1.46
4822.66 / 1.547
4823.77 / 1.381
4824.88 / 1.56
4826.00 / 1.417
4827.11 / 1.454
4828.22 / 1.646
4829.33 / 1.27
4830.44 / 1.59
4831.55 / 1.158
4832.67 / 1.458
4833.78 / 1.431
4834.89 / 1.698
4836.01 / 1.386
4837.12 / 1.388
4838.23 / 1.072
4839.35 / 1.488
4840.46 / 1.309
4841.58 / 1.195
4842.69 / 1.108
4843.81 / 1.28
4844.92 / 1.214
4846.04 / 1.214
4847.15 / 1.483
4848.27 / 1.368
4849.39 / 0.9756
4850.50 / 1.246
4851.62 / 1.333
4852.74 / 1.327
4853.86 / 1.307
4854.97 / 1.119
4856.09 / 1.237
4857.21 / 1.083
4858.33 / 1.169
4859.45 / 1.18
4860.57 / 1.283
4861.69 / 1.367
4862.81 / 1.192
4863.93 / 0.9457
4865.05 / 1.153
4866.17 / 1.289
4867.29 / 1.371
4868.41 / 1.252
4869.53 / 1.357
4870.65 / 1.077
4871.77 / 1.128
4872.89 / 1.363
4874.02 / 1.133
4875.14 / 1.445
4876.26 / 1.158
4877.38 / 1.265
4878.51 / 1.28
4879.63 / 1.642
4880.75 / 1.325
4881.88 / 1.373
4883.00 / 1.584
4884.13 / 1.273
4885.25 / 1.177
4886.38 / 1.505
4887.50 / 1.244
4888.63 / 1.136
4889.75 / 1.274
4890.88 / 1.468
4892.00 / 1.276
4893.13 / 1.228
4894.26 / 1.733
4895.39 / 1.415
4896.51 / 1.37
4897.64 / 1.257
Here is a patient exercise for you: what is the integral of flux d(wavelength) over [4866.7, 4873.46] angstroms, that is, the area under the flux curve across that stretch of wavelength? 8.5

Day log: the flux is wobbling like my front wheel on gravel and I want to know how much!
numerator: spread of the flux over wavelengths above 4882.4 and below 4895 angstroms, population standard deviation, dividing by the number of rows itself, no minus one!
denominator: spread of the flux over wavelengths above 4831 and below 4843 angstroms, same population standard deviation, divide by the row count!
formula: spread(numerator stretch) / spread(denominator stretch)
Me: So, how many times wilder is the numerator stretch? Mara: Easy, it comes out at 1.00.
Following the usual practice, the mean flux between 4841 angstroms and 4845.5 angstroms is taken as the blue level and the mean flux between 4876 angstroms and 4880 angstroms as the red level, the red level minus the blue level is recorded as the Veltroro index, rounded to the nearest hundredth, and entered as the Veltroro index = 0.14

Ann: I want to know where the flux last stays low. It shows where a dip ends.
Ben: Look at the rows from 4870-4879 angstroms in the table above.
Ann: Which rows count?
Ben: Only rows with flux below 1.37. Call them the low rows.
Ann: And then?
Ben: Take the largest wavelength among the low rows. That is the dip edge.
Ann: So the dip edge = 4878.51 angstroms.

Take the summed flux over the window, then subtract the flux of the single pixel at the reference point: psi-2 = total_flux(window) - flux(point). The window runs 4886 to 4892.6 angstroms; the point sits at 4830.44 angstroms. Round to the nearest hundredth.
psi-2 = 6.31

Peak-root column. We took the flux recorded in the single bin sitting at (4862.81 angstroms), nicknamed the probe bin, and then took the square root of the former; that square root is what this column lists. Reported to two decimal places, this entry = 1.09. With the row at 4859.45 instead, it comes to 1.09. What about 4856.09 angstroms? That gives 1.11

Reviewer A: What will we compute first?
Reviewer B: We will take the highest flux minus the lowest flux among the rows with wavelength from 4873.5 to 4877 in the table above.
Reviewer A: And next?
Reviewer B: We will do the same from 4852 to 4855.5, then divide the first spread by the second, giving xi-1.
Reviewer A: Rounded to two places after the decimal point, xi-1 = 1.50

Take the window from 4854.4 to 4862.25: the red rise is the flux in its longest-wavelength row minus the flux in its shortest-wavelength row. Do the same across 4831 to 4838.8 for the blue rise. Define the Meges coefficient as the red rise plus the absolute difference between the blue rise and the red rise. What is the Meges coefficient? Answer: 0.58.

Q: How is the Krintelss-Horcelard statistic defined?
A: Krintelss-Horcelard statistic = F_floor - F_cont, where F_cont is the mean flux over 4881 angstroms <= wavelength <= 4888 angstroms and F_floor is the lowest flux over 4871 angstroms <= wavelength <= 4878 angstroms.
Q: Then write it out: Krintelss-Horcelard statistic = -0.23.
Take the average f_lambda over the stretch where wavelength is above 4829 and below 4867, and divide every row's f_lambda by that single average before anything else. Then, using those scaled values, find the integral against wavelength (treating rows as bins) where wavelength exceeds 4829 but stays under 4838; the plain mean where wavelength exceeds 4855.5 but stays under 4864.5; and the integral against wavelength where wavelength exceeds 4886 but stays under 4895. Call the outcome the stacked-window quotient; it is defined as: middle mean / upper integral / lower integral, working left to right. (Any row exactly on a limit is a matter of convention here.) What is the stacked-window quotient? 0.0097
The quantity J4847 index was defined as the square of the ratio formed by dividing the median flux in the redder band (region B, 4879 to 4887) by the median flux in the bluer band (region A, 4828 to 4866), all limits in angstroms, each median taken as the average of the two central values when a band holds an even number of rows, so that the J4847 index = 1.16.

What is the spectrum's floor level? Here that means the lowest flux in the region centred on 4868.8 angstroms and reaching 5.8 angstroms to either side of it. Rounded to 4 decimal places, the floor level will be 0.9457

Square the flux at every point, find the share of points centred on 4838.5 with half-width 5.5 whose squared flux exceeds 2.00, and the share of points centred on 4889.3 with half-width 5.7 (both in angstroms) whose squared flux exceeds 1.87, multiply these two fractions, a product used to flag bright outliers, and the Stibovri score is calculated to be 0.090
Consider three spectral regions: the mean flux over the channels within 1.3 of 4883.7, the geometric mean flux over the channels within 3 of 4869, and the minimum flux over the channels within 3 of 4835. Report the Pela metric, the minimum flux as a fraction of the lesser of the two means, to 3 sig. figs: 1.12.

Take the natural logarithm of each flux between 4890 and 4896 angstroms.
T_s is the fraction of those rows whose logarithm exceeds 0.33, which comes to 0.60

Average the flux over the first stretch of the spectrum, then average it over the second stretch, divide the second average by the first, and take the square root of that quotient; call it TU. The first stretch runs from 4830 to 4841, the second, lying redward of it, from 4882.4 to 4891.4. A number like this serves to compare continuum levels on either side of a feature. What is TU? 0.98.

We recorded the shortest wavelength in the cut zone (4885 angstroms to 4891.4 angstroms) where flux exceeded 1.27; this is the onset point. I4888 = 4886.38 angstroms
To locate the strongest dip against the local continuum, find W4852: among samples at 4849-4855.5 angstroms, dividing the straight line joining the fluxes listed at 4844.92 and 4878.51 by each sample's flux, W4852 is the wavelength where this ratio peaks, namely 4849.39 angstroms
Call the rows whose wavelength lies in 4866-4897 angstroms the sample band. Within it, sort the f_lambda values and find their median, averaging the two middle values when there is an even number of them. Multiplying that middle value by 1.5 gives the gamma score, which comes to 1.93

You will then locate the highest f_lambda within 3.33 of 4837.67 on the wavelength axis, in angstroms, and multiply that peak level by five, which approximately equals 8.5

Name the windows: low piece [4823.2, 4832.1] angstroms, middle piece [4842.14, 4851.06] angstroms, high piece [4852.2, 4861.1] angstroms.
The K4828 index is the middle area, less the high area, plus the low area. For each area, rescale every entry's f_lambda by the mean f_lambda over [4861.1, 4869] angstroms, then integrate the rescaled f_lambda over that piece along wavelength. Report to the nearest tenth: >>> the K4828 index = 10.6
